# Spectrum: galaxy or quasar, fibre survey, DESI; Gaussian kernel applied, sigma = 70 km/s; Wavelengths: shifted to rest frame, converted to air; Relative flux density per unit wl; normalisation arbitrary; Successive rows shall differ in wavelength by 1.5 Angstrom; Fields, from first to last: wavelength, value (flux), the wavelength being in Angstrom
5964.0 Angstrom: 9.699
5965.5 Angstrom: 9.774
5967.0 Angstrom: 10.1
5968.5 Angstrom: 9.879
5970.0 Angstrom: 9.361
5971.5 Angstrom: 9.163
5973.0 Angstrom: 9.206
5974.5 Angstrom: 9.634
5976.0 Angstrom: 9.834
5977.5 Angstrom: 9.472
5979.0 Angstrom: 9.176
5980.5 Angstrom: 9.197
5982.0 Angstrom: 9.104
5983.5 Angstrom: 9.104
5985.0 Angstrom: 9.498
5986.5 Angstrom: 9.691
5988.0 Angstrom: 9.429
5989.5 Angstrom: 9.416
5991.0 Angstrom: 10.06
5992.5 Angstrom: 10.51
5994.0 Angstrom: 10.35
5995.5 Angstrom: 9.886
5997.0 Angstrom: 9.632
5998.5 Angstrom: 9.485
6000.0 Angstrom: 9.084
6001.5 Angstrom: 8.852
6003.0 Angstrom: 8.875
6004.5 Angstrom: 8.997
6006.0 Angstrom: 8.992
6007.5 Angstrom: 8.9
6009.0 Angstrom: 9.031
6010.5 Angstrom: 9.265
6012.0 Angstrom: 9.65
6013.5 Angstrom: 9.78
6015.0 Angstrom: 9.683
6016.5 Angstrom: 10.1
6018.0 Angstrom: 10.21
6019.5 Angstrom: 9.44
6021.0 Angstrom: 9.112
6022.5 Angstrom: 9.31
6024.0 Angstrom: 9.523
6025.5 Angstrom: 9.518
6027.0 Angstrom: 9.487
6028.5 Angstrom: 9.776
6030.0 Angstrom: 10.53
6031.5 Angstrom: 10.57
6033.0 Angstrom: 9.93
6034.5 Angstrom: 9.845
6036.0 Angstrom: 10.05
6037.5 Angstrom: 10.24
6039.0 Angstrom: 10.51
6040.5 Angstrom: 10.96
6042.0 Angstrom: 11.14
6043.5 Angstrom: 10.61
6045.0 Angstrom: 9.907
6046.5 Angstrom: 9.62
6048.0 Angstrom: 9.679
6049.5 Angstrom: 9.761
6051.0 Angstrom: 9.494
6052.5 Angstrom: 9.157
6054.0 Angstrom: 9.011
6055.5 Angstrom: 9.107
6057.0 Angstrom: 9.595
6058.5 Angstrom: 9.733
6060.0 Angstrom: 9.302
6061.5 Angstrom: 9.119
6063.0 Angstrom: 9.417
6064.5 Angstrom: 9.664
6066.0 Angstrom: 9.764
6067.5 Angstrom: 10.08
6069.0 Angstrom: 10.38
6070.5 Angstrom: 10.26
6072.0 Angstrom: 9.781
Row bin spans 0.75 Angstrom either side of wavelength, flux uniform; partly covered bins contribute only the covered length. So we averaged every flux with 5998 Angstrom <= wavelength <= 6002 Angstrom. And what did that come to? 9.14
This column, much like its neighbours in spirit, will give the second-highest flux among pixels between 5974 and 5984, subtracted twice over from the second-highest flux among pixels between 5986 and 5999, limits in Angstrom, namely -8.9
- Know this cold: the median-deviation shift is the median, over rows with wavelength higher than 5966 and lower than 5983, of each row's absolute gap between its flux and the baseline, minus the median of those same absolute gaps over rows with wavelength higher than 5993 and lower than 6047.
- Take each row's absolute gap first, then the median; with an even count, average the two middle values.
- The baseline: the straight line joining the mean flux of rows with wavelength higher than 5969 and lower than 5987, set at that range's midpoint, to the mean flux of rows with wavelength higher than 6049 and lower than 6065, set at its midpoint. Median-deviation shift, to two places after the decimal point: -0.22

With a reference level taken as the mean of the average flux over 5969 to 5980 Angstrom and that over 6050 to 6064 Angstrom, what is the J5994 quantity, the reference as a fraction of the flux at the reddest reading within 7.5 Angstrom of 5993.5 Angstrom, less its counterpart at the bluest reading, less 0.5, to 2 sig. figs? -0.44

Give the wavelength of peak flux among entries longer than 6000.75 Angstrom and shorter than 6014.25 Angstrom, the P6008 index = 6013.5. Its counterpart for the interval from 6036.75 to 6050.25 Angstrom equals 6042.0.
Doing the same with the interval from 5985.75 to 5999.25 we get 5992.5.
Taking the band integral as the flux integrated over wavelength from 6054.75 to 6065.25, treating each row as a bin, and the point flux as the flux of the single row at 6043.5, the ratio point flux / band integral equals 0.107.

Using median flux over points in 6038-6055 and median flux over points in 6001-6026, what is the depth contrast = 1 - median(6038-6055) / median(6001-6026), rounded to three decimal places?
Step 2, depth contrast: -0.048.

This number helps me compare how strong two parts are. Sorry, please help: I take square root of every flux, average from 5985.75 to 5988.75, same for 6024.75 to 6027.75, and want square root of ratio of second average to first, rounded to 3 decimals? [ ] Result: 0.999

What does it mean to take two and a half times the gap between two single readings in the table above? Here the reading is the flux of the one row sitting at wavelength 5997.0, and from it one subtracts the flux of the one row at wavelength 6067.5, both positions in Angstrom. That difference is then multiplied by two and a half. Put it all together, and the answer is -1.1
